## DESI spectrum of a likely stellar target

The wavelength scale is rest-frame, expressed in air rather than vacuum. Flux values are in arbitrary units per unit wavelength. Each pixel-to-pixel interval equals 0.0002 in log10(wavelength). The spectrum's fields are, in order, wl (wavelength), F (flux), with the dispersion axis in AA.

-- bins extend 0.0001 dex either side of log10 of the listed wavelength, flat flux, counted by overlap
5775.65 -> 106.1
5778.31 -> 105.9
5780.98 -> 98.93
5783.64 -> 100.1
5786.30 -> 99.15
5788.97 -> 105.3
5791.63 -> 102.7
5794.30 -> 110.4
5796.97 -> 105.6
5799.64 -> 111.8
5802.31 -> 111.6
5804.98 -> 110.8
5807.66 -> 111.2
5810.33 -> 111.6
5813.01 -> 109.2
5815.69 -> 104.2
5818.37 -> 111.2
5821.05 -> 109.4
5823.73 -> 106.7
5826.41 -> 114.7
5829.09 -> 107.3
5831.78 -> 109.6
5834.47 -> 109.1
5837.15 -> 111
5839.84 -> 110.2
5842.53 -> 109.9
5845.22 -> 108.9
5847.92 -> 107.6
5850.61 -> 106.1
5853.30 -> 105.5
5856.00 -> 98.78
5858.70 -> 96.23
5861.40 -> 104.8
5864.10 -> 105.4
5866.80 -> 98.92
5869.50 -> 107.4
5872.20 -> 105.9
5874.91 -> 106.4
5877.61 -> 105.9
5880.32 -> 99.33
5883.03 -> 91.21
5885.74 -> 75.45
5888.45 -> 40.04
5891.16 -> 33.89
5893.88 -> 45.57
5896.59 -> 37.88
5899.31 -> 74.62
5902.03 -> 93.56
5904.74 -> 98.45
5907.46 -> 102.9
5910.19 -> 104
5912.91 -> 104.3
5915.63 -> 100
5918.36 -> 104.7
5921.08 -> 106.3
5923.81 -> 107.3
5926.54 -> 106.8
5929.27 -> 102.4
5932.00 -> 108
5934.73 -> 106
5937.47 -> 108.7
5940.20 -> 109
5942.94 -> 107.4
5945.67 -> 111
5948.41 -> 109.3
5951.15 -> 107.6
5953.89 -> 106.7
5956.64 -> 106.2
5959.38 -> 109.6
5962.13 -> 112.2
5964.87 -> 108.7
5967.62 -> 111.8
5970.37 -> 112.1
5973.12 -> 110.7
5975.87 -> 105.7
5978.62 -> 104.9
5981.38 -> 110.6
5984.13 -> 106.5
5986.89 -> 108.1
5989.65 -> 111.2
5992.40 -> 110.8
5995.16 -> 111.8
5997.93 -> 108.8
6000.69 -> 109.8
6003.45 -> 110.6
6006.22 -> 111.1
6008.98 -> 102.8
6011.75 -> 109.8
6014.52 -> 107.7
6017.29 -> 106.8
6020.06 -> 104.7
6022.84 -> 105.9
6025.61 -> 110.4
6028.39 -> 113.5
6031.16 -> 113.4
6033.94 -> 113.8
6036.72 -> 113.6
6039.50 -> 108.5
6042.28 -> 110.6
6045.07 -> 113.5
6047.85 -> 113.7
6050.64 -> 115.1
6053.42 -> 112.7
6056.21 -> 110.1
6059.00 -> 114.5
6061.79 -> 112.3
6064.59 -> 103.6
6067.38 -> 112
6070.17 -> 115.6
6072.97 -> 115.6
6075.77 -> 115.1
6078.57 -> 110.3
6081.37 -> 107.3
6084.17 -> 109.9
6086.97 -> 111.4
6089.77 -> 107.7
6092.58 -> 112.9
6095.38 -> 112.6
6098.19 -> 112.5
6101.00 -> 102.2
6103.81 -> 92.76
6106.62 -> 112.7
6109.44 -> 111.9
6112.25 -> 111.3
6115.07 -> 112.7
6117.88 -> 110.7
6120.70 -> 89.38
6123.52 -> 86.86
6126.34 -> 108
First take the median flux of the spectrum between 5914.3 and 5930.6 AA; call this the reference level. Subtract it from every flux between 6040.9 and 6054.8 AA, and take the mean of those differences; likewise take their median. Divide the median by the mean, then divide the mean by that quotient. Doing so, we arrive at 7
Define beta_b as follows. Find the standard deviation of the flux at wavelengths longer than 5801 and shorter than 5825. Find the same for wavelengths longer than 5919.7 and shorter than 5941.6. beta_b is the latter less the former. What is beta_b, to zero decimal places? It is 0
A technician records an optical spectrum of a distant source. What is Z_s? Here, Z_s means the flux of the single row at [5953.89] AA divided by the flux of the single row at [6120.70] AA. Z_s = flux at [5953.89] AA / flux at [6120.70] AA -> 1.19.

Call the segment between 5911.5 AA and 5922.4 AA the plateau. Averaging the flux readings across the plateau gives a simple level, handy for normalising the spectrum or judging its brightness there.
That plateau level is 104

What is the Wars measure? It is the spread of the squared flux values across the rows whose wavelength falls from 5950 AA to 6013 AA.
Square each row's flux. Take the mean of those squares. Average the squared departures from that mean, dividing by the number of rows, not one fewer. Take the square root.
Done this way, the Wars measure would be 545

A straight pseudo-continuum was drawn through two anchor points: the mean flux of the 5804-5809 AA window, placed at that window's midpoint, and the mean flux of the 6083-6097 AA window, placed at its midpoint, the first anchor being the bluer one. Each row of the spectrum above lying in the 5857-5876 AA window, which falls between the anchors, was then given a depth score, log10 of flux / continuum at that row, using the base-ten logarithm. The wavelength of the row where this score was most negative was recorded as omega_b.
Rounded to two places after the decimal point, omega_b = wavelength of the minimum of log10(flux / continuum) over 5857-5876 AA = 5858.70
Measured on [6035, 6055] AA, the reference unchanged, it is 6039.50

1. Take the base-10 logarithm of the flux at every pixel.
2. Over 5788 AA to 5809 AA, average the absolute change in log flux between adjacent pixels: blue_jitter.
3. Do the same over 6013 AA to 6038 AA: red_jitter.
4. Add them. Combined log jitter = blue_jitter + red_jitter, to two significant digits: 0.019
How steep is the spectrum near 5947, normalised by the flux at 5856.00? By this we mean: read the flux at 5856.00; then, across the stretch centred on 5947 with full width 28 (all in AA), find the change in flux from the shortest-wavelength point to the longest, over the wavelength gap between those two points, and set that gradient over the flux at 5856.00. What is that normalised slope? 0.0015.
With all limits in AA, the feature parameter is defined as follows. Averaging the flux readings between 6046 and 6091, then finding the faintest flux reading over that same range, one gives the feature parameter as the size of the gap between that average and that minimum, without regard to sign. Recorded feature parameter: 8.1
